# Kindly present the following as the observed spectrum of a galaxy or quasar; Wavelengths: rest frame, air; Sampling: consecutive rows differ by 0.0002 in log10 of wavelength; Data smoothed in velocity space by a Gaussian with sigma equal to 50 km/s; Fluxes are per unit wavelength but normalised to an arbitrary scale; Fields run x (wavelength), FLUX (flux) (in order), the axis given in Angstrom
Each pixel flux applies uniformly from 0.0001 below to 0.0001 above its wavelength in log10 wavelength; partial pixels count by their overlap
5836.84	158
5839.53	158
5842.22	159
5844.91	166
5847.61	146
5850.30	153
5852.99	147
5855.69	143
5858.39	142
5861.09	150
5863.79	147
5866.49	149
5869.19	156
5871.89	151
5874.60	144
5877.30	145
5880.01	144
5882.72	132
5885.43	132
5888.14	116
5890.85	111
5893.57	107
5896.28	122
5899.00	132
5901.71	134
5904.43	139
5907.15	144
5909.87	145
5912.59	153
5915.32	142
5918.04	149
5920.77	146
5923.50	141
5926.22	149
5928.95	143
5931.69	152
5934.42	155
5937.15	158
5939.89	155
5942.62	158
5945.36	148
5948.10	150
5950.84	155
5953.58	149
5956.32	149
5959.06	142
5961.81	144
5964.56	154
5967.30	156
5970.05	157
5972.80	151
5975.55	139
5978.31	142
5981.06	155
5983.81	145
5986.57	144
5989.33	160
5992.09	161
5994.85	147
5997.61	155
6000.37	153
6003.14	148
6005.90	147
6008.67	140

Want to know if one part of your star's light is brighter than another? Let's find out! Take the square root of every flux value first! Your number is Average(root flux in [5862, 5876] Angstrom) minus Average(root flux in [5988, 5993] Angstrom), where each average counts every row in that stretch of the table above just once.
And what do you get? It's -0.4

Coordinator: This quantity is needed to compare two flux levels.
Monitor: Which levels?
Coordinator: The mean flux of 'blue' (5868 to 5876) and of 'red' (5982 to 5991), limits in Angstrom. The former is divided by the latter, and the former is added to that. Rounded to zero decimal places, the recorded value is 151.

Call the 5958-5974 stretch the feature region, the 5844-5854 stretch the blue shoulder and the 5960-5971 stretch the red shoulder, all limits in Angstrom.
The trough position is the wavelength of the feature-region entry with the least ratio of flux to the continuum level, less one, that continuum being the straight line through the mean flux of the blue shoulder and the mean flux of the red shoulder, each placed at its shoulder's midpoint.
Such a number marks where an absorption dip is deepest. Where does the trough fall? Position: 5959.06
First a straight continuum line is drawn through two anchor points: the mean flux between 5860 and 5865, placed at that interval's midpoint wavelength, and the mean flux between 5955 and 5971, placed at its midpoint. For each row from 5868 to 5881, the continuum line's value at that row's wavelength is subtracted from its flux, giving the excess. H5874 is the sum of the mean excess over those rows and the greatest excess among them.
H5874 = 7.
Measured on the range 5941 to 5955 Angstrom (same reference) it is 10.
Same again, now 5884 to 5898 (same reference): -48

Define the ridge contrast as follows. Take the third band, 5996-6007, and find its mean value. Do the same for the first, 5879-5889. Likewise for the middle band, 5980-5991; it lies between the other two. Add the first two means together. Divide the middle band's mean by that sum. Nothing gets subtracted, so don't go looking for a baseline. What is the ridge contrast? 0.54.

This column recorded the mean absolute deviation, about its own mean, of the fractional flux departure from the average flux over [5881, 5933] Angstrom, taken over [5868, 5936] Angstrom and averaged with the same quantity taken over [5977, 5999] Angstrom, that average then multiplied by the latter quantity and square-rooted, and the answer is 0.055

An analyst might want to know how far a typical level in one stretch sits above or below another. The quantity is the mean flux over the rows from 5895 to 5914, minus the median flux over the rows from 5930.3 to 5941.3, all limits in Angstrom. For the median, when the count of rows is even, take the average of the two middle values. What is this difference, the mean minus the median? -17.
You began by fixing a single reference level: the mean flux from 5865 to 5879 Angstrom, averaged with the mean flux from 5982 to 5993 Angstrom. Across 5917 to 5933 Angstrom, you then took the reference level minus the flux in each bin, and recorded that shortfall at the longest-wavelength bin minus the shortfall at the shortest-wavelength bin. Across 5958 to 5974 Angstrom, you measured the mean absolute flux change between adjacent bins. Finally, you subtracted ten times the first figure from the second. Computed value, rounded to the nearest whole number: 34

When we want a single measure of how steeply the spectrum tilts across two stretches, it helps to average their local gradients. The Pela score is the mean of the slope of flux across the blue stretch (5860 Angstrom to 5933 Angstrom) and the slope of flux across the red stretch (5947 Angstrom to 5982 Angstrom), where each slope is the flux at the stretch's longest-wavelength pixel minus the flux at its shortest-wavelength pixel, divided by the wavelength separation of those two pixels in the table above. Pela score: 0.1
